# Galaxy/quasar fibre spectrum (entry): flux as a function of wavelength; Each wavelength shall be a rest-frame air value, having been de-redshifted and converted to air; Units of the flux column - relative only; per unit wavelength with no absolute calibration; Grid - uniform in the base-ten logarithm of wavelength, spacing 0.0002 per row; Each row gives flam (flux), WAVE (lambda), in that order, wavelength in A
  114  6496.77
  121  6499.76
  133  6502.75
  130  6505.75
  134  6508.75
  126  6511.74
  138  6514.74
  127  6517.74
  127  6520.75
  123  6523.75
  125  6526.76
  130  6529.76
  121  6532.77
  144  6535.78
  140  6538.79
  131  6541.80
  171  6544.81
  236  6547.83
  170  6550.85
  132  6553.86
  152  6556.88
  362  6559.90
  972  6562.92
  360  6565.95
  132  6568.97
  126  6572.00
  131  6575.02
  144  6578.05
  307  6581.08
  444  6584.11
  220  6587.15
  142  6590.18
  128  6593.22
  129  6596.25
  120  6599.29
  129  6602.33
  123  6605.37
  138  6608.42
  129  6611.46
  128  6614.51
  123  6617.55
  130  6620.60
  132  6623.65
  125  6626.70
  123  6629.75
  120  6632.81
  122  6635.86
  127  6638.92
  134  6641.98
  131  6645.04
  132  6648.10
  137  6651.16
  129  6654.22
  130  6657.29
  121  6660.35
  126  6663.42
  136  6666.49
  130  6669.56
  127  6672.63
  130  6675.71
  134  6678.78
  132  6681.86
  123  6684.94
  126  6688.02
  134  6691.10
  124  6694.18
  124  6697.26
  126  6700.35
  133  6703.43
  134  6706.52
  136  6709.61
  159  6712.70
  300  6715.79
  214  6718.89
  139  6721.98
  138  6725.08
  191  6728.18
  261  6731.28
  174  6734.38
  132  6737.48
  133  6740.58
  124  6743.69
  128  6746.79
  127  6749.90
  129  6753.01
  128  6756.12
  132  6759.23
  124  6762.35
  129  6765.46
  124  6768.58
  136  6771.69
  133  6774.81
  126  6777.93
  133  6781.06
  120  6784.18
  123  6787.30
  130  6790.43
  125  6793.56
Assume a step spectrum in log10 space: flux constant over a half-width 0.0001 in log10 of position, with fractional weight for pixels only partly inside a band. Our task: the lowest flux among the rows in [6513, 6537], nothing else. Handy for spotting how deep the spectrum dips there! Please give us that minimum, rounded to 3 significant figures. 121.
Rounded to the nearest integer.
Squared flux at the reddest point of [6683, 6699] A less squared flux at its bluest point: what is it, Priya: 247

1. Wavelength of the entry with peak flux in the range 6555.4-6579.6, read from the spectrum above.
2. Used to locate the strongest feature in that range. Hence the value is 6562.92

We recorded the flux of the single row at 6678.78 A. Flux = 134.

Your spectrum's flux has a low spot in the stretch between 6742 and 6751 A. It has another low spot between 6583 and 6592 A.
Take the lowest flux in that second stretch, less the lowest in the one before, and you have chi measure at 18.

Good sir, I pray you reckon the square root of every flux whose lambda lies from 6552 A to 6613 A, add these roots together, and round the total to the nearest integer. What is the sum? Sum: 284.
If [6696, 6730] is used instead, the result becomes 139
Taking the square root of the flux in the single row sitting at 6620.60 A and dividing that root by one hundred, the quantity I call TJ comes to 0.114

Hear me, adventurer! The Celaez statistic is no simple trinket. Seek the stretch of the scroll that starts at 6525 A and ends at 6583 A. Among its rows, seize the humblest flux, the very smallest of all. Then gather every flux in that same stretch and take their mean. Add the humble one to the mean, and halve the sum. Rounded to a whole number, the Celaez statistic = 171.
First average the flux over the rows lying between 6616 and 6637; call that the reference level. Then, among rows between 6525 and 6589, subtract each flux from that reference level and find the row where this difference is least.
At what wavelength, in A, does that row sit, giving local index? 6562.92 A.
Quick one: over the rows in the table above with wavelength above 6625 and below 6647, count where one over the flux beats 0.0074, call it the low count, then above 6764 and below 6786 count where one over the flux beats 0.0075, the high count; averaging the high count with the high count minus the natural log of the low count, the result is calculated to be 5.0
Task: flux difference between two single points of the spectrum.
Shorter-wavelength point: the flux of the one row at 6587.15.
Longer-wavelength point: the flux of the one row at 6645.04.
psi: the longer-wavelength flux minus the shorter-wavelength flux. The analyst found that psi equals -89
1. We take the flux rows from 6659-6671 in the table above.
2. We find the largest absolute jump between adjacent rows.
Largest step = 10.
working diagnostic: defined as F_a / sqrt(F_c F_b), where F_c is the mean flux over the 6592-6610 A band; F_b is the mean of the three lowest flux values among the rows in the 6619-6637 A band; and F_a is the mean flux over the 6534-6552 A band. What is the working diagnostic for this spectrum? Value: 1.3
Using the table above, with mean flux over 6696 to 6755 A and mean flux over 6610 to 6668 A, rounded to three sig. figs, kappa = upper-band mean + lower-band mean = 286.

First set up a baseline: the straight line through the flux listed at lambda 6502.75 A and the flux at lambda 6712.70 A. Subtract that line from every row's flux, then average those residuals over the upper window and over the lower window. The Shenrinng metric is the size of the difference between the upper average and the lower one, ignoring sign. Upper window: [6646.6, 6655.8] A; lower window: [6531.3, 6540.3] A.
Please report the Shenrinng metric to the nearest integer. 17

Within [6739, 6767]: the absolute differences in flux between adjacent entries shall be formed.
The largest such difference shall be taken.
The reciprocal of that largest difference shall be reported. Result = 0.11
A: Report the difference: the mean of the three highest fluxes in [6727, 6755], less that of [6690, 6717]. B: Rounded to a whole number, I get 10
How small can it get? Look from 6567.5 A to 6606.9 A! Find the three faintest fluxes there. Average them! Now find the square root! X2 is 11.1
